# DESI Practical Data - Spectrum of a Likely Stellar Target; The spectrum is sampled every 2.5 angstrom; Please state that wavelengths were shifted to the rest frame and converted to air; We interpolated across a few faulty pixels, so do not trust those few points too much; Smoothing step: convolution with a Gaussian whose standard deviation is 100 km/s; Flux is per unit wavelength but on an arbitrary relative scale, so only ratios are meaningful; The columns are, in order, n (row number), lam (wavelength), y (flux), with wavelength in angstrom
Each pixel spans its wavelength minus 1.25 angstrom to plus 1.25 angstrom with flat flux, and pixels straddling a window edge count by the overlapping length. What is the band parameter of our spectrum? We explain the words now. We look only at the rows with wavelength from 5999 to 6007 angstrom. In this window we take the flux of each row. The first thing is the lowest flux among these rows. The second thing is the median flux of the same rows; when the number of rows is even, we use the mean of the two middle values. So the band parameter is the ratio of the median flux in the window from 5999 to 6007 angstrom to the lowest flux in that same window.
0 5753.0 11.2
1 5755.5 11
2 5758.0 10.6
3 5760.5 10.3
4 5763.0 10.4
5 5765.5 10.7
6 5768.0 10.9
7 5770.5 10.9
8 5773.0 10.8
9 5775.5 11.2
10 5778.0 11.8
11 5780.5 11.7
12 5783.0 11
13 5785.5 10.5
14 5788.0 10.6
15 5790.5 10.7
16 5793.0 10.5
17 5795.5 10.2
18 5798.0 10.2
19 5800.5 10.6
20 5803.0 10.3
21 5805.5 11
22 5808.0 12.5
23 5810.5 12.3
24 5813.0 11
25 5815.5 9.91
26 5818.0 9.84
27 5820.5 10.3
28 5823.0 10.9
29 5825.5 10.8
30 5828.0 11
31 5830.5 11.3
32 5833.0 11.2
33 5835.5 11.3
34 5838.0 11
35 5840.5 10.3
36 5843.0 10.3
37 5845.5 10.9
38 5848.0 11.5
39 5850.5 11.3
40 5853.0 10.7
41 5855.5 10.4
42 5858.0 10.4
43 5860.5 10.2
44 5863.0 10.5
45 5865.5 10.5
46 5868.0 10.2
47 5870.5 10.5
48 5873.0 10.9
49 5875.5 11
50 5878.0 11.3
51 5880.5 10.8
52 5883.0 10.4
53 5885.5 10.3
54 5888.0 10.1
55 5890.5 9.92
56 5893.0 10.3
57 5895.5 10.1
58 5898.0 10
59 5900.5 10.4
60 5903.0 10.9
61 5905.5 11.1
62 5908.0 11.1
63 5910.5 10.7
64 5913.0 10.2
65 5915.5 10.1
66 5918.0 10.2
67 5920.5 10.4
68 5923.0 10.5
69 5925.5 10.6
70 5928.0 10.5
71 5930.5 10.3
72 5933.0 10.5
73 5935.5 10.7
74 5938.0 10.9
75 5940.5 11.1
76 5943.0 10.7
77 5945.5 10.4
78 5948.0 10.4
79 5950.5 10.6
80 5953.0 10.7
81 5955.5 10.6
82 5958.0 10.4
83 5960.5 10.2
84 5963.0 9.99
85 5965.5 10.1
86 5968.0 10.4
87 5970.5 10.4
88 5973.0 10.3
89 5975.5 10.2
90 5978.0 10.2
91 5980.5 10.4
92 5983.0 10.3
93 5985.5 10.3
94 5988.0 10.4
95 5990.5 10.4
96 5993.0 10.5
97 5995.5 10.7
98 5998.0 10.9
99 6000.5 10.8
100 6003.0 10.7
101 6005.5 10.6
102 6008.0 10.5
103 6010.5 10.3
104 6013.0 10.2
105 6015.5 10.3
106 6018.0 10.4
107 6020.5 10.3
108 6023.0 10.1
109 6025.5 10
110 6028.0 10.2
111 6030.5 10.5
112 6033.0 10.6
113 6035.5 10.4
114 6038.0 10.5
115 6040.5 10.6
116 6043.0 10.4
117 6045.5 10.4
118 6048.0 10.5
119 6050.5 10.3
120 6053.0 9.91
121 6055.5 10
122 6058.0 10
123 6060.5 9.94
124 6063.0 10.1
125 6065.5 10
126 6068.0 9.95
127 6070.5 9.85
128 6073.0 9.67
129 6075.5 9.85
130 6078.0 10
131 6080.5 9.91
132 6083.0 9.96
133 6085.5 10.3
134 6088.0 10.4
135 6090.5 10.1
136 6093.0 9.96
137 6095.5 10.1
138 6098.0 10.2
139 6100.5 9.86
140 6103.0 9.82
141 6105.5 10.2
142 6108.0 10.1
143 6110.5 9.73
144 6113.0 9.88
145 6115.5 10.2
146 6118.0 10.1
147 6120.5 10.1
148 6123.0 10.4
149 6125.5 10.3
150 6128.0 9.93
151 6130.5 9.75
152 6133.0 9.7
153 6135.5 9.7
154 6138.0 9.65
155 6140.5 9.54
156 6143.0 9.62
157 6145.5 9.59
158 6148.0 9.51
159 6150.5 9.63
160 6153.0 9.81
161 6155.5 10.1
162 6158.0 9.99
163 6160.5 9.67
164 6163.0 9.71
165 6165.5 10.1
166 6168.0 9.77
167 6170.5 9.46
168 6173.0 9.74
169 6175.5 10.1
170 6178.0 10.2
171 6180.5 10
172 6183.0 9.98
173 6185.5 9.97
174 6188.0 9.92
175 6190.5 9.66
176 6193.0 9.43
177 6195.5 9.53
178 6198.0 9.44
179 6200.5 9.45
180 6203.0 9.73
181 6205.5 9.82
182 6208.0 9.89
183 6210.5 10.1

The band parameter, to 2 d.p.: 1.01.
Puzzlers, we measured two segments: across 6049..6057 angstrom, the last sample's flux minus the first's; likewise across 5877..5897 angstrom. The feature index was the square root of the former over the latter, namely 0.50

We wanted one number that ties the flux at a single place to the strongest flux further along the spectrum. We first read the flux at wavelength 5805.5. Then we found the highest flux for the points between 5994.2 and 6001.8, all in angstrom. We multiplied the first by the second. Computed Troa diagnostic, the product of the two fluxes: 120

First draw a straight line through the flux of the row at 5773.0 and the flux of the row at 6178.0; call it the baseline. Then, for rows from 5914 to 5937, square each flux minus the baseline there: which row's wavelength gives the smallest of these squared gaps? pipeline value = 5925.5 angstrom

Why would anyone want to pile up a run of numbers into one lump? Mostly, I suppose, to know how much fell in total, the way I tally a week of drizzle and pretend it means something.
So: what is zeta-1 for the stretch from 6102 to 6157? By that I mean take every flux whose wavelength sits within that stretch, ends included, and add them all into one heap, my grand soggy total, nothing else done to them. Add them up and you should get 217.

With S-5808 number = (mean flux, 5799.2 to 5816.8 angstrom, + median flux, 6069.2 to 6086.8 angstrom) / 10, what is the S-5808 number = 2.10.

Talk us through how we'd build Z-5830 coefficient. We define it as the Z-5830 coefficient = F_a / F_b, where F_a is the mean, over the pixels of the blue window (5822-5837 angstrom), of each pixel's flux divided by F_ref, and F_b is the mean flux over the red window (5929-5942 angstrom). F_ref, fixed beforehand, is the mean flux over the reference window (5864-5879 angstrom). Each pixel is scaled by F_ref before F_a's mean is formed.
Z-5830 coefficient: 0.097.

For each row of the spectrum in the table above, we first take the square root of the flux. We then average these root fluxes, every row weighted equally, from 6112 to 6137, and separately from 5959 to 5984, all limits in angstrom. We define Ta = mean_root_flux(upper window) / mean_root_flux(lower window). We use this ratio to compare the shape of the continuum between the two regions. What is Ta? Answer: 0.988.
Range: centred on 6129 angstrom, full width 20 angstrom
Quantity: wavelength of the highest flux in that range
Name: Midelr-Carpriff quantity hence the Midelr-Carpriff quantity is 6123.0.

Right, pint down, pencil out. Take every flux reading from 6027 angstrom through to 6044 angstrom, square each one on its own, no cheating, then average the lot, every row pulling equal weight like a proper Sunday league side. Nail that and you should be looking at 109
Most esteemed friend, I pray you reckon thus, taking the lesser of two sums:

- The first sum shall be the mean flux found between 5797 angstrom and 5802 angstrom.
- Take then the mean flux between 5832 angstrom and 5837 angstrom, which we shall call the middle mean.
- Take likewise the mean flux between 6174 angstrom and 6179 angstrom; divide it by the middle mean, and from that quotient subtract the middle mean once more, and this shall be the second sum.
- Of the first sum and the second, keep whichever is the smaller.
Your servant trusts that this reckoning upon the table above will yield -10.3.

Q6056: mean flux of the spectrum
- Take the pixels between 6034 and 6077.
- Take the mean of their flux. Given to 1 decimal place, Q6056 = 10.1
